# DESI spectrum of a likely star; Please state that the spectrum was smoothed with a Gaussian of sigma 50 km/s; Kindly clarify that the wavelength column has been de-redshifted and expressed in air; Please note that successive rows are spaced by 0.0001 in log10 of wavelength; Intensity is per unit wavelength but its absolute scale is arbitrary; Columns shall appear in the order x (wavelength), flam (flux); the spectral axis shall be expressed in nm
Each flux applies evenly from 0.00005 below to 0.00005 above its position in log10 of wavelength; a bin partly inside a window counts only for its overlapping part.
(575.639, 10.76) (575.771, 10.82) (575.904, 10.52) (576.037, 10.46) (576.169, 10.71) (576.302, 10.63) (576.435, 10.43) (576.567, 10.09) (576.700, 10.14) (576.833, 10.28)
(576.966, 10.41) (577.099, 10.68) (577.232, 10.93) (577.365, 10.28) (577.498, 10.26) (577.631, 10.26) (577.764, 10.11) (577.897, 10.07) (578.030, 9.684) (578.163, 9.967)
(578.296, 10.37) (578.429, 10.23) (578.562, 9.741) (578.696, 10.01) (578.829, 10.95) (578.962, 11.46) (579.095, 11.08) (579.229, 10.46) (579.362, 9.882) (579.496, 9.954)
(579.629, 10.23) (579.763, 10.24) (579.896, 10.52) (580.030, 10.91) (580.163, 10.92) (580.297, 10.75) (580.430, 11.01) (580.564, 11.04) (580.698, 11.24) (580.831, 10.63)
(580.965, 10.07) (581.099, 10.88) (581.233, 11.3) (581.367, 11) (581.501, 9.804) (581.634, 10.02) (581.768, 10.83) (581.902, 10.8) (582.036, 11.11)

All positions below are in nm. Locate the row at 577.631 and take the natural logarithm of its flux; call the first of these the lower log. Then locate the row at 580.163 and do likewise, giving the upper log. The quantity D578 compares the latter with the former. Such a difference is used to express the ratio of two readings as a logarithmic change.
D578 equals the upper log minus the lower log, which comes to 0.06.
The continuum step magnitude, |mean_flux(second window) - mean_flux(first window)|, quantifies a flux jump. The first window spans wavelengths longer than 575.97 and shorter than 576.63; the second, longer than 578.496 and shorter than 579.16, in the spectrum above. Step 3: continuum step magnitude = 0.18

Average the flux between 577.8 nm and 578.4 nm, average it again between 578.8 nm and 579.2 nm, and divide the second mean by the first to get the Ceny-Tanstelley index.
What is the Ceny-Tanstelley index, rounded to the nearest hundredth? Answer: 1.11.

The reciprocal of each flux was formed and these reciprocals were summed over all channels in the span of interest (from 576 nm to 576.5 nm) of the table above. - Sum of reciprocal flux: 0.379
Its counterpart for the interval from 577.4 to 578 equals 0.393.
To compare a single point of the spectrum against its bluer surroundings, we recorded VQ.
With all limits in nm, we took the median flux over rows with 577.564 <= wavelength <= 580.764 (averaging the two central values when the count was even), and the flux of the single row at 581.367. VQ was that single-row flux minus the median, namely 0.7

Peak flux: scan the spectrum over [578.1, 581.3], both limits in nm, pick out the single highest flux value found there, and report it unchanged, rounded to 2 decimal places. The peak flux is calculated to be 11.46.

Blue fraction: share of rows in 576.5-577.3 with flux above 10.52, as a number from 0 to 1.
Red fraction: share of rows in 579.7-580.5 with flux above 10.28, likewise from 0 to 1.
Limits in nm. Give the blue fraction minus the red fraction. -0.50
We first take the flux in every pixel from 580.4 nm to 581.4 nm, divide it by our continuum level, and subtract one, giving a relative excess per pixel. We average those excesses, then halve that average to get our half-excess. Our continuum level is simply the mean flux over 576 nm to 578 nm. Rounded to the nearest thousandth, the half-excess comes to 0.025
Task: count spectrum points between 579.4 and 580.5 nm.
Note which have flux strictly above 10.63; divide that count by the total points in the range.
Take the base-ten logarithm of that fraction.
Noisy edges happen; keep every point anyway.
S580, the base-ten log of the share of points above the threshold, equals -0.30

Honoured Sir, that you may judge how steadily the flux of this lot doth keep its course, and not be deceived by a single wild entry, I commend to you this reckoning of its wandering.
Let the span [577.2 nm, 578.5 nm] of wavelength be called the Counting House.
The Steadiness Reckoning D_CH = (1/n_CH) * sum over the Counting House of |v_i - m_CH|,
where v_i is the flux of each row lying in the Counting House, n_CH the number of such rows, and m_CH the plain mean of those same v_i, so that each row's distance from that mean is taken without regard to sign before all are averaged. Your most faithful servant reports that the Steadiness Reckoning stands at 0.21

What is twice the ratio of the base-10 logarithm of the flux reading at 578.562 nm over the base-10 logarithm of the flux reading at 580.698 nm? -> 1.88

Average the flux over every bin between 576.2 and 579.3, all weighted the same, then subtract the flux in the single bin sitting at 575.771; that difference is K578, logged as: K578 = -0.45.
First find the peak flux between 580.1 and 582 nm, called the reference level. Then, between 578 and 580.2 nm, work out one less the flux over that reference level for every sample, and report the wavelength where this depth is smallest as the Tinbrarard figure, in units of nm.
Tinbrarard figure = 578.962 nm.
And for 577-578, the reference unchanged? 577.232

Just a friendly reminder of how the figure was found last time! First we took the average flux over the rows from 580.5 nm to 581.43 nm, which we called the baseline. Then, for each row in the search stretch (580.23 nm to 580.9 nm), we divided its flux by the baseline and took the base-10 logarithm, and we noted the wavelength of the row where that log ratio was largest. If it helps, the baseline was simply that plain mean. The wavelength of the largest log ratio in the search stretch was 580.698 nm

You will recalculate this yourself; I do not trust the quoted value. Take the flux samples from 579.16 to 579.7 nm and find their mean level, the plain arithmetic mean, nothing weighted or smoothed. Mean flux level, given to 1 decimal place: 10.1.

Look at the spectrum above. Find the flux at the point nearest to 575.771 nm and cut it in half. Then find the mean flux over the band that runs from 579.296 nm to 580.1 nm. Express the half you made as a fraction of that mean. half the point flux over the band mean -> 0.526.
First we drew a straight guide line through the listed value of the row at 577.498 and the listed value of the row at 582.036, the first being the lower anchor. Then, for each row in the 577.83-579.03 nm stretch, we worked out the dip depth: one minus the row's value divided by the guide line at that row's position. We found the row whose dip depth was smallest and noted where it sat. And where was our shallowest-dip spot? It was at 578.962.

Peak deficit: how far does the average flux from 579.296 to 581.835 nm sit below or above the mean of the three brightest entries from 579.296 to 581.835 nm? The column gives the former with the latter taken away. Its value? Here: -0.60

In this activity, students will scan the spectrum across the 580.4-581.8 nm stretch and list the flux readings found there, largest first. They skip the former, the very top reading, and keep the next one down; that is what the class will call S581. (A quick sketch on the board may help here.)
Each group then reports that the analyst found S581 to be 11.24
